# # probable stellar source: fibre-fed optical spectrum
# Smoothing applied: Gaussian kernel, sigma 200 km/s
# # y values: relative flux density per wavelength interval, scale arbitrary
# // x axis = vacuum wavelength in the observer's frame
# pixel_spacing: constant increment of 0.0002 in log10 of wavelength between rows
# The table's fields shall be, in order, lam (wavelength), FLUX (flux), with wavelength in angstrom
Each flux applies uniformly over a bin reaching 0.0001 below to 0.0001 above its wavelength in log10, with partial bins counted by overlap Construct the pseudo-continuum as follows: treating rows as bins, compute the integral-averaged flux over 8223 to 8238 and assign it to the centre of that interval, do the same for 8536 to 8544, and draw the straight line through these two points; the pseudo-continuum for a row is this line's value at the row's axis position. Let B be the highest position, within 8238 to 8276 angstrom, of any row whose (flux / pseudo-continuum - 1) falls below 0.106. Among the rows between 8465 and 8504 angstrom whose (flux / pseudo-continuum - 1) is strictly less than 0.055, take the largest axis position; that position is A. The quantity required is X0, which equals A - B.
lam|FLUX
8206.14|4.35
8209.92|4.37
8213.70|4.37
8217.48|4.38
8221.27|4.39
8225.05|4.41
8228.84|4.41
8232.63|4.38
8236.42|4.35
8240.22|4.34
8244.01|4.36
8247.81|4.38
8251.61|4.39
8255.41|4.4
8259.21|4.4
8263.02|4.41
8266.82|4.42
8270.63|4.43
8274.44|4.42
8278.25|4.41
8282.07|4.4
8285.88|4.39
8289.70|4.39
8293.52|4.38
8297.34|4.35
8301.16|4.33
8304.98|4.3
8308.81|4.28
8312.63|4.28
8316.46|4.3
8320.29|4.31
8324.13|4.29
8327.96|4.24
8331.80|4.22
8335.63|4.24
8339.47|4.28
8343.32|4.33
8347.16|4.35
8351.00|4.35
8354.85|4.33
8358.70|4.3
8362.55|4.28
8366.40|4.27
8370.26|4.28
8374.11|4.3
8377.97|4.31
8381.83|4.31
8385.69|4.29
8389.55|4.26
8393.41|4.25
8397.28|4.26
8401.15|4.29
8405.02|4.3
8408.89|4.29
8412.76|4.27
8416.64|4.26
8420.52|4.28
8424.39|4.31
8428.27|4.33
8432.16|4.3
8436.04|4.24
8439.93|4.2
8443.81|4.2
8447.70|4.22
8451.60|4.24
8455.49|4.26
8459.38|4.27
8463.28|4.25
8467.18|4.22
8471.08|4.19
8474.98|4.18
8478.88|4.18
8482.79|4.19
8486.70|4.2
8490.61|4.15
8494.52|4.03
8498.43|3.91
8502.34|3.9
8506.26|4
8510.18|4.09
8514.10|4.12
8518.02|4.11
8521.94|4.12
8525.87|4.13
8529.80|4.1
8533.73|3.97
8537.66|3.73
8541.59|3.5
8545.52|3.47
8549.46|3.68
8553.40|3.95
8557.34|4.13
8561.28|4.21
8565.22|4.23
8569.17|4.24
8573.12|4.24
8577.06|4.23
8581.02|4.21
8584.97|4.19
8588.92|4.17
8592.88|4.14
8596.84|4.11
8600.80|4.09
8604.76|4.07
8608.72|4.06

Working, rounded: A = 8502.34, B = 8274.44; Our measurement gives 227.9 angstrom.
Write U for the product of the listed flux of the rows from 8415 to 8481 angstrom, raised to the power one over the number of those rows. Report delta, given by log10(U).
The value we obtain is 0.628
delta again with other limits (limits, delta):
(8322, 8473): 0.631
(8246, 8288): 0.644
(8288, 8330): 0.635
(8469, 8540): 0.610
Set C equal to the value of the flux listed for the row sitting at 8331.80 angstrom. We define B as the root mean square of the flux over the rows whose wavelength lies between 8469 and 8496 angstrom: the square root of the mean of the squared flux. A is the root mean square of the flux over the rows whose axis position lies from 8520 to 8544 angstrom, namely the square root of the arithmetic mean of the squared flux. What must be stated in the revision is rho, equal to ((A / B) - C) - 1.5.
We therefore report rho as -4.77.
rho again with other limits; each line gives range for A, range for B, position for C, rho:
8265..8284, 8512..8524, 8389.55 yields -4.69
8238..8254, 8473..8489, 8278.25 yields -4.87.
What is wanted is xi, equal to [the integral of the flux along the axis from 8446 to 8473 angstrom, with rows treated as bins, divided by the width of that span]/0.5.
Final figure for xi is 8.5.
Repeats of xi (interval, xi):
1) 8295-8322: 8.6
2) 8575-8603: 8.3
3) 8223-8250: 8.8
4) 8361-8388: 8.6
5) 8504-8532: 8.2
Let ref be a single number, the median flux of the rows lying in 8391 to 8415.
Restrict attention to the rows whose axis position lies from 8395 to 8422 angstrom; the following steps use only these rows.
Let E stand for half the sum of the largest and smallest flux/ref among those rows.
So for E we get 1.00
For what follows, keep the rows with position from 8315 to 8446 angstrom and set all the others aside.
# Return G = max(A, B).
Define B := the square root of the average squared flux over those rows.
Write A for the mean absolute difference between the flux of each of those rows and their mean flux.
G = 4.3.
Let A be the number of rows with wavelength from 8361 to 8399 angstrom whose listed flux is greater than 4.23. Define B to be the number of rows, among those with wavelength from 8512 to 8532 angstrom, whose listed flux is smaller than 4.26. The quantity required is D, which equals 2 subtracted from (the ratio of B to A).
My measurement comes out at -1.5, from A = 10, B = 5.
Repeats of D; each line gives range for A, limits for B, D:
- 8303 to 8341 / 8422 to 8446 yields -1.7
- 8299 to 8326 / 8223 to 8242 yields -2.0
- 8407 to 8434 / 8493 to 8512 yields -1.3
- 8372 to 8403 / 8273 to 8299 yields -2.0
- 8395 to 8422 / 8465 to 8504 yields -0.6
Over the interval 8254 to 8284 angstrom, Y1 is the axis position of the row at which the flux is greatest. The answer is 8270.63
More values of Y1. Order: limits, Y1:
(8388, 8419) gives 8405.02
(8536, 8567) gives 8565.22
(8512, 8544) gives 8525.87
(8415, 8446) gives 8428.27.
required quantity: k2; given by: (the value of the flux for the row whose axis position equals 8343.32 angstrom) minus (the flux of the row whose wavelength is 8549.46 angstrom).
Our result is 0.65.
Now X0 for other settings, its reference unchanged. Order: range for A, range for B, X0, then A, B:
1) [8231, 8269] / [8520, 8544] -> -274.8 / 8266.82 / 8541.59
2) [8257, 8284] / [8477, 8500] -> -216.4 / 8282.07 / 8498.43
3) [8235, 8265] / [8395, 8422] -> -157.5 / 8263.02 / 8420.52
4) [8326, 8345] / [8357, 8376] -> -30.8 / 8343.32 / 8374.11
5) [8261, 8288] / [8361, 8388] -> -99.8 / 8285.88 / 8385.69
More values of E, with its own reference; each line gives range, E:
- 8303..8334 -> 1.00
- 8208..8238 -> 1.02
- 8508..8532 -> 0.96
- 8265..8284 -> 1.03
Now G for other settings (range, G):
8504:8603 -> 4.1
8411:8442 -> 4.3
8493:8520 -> 4.0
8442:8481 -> 4.2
